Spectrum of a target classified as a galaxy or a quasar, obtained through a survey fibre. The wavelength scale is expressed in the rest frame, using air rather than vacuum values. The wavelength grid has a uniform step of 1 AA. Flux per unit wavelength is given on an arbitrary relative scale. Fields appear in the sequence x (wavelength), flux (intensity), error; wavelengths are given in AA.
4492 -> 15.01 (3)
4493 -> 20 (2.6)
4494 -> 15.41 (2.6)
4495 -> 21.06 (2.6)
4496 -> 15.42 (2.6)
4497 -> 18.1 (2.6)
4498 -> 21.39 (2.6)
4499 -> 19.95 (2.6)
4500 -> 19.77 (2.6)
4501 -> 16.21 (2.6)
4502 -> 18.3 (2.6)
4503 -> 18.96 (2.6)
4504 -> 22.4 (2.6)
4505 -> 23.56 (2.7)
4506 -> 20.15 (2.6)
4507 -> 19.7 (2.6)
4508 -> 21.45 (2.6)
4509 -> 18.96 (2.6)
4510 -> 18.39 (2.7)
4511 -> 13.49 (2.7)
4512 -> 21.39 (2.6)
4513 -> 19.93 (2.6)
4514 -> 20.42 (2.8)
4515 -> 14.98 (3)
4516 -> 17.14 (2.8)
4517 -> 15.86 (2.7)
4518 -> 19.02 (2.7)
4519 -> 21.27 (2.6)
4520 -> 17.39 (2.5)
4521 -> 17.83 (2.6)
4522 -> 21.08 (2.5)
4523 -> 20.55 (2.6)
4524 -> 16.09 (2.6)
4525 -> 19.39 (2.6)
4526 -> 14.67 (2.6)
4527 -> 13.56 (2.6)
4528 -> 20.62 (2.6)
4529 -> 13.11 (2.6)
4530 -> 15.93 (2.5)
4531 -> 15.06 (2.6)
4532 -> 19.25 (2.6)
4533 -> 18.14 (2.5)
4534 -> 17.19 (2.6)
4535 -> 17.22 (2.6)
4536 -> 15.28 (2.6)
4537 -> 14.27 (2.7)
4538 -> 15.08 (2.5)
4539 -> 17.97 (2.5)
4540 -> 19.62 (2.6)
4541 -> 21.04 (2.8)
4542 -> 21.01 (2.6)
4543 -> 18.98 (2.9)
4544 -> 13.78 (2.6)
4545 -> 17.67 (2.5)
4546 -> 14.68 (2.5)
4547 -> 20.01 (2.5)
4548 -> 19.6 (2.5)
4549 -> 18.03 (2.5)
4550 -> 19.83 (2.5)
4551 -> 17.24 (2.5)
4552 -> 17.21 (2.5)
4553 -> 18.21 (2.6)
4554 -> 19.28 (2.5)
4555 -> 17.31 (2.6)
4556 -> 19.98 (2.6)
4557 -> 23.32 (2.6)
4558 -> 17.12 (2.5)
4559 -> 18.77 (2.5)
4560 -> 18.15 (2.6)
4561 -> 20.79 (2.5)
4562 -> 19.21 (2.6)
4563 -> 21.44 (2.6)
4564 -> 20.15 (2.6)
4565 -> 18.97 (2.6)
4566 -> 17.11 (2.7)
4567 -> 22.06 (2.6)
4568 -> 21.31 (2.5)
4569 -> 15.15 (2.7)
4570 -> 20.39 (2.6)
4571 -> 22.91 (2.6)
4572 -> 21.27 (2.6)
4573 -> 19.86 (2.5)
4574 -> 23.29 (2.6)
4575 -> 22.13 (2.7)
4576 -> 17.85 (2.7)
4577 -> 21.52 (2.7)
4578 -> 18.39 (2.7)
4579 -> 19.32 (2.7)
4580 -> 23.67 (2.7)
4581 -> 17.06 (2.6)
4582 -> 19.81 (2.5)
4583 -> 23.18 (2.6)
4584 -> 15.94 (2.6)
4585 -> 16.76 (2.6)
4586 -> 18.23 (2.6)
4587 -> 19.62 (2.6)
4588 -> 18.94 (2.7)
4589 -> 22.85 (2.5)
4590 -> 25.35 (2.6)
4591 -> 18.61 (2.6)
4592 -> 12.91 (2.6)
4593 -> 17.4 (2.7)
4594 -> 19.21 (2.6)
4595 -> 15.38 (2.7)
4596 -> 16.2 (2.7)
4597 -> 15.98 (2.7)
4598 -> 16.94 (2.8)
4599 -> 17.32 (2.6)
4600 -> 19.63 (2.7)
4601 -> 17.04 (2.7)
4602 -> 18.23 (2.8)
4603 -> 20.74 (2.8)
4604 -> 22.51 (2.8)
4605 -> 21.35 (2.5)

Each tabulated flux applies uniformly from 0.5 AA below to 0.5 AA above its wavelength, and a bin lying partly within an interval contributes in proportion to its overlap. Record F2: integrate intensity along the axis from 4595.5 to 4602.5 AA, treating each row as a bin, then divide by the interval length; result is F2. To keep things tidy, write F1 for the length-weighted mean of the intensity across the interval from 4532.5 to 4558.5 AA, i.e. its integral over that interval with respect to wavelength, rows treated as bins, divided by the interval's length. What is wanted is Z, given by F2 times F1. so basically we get 313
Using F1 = 18.0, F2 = 17.3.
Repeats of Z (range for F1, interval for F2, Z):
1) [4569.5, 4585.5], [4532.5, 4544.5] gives 353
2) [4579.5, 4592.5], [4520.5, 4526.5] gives 355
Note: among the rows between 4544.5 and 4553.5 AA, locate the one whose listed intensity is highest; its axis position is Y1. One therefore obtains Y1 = 4547 AA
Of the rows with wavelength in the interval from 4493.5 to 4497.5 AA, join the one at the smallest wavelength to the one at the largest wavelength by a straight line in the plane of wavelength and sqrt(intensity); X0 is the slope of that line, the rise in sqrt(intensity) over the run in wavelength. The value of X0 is 0.11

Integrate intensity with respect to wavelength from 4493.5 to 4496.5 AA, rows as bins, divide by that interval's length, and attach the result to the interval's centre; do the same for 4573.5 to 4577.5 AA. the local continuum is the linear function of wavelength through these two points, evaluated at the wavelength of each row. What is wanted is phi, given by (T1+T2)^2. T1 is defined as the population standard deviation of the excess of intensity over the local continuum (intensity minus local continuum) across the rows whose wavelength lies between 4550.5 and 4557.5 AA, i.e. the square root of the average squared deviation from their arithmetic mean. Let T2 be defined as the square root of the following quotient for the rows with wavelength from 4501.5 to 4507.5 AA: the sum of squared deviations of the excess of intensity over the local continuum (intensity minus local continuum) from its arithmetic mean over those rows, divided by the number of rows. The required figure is 14.6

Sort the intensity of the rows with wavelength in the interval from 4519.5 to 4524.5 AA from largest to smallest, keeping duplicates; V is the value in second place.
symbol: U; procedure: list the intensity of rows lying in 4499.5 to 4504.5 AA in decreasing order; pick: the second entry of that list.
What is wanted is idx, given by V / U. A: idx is 1.04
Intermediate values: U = 19.77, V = 20.55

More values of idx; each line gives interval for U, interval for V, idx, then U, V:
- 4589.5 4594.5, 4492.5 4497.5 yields 1.04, 19.21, 20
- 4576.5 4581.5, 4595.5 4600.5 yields 0.80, 21.52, 17.32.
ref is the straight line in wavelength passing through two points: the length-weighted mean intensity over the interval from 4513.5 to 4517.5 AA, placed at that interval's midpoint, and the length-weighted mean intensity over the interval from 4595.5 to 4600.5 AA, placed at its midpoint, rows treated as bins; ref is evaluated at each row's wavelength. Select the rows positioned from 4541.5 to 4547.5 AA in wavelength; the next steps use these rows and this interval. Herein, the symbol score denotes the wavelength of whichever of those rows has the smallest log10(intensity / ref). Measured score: 4544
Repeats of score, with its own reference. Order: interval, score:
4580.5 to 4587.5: 4584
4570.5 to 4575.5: 4573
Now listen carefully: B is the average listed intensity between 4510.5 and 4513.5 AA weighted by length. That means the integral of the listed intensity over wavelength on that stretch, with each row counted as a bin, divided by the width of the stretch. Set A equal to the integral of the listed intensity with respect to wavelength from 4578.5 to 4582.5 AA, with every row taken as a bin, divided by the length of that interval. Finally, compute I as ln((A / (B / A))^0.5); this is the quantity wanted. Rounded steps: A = 20.0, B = 18.3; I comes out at 1.54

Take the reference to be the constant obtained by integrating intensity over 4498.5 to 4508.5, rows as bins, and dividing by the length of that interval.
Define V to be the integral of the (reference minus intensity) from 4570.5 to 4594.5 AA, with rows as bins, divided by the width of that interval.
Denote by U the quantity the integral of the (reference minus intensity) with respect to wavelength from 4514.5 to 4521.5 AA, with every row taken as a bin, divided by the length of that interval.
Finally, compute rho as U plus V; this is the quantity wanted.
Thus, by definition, 2.6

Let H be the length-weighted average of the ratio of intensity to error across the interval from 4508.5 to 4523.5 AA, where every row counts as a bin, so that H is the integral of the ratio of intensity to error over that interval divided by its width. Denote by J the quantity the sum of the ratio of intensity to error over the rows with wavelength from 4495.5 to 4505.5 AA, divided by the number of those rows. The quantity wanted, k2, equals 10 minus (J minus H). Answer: 9.55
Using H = 6.98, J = 7.4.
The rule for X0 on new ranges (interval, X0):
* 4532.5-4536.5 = -0.12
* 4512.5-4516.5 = -0.11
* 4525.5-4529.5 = -0.07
